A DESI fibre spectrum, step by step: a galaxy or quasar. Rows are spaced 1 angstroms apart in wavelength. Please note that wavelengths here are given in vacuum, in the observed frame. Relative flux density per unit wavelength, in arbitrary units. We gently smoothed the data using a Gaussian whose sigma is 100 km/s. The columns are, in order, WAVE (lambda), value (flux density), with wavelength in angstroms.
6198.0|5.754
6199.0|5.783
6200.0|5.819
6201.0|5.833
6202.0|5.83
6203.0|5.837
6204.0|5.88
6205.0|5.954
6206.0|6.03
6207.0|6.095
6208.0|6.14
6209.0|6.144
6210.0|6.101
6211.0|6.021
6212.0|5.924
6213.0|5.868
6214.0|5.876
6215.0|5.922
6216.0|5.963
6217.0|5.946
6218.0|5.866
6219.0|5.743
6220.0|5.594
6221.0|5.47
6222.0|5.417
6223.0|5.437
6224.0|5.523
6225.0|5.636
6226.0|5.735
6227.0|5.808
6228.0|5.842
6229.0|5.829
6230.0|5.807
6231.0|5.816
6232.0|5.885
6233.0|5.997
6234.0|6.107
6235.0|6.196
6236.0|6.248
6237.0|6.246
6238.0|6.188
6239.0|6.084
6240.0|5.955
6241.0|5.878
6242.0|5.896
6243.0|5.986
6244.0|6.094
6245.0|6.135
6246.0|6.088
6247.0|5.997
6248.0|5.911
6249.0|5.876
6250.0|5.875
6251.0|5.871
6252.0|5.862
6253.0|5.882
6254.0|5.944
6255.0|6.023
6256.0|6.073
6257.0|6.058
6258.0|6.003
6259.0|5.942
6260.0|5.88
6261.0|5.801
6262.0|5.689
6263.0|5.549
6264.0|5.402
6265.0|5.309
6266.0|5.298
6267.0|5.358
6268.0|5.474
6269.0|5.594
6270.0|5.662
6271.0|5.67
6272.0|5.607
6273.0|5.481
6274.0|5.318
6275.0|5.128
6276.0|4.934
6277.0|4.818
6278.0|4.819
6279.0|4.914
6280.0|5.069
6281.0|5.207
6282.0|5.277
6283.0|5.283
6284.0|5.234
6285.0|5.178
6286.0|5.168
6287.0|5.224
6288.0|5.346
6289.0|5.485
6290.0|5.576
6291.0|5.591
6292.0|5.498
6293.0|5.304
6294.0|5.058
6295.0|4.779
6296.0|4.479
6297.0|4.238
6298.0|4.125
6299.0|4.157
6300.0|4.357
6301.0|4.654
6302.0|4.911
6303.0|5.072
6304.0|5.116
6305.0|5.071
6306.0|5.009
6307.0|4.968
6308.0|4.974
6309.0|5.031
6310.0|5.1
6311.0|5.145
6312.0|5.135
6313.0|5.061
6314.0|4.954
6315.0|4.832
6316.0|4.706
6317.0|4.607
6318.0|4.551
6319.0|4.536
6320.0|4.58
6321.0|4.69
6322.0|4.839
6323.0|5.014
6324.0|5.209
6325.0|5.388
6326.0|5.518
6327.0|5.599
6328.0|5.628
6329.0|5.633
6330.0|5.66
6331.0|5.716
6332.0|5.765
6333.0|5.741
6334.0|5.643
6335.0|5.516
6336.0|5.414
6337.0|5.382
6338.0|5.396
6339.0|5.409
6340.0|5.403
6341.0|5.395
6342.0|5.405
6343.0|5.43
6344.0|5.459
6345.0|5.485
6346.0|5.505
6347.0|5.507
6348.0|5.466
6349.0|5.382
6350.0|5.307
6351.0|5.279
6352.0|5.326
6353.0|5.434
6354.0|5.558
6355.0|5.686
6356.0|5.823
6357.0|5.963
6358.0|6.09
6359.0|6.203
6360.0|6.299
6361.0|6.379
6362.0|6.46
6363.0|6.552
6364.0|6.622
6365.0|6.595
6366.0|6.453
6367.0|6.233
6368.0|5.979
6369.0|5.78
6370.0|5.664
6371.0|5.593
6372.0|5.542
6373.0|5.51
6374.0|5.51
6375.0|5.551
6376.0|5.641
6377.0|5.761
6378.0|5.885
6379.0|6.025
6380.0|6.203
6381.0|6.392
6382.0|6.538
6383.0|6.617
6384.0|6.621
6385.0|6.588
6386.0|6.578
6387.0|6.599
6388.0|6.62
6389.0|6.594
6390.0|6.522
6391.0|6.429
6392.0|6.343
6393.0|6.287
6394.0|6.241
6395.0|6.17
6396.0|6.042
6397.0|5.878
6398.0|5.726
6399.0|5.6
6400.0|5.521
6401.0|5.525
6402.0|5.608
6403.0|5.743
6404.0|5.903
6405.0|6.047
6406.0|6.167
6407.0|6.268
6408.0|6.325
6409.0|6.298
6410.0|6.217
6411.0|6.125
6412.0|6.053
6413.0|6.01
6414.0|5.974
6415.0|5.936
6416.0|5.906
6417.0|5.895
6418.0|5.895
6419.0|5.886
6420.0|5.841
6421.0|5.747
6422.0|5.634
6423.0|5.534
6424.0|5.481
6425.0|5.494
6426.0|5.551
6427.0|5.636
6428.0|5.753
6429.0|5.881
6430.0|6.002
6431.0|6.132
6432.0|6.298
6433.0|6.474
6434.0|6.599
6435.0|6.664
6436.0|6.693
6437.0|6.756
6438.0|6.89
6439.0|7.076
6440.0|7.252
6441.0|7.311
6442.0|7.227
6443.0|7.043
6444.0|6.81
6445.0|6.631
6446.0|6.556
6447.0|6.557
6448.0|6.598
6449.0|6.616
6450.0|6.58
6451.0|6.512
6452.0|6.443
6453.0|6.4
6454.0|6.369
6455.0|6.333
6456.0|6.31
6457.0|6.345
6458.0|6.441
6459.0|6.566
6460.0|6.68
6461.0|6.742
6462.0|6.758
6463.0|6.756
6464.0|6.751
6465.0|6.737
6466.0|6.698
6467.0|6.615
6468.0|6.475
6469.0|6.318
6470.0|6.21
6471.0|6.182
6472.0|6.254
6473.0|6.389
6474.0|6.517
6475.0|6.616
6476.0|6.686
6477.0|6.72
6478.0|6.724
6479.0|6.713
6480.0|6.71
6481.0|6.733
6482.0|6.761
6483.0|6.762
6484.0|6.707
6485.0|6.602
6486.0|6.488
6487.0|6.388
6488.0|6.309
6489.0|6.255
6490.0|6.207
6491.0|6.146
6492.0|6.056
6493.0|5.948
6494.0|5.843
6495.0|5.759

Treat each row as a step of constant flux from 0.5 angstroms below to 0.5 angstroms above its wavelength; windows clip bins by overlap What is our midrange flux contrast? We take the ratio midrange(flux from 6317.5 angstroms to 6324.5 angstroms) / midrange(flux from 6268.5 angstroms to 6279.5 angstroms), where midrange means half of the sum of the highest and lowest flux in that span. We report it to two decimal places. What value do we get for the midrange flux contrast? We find 0.93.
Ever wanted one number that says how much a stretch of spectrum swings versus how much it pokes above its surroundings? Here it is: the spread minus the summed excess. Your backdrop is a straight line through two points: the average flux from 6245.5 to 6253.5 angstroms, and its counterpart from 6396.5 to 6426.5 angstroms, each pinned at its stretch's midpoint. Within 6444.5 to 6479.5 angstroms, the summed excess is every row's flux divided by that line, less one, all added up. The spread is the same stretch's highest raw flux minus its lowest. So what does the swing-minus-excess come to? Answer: -3.6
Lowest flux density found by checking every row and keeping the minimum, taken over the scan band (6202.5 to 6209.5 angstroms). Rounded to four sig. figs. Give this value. 5.837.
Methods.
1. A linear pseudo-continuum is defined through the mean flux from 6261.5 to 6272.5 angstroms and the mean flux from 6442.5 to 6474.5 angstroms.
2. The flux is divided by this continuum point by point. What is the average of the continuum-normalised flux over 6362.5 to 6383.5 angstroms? 0.99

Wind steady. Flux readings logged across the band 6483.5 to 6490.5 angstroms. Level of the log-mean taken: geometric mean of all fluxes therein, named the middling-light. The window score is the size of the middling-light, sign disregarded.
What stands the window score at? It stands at 6.4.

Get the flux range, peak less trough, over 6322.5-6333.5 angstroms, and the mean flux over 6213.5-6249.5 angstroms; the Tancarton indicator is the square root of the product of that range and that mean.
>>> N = 2.1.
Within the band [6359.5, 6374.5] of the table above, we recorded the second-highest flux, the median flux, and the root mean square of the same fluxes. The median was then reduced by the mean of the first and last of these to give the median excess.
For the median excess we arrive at -0.11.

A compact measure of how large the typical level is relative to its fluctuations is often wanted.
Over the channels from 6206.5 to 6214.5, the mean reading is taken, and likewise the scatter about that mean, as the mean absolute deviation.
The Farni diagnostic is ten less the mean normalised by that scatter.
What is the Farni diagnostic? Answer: -51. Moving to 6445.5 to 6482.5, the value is -34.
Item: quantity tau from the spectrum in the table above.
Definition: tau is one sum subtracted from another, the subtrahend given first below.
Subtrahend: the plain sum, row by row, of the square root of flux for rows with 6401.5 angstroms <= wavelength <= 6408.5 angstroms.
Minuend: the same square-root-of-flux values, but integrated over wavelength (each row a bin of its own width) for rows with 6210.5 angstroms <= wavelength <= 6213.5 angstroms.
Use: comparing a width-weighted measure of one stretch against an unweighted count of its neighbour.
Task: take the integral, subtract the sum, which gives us -10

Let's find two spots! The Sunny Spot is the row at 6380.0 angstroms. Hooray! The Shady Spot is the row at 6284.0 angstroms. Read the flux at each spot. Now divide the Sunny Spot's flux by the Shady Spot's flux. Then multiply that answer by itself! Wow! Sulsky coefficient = 1.40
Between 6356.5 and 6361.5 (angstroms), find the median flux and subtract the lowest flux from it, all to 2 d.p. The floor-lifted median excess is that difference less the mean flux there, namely -5.95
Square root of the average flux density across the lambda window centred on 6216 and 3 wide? 2.44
